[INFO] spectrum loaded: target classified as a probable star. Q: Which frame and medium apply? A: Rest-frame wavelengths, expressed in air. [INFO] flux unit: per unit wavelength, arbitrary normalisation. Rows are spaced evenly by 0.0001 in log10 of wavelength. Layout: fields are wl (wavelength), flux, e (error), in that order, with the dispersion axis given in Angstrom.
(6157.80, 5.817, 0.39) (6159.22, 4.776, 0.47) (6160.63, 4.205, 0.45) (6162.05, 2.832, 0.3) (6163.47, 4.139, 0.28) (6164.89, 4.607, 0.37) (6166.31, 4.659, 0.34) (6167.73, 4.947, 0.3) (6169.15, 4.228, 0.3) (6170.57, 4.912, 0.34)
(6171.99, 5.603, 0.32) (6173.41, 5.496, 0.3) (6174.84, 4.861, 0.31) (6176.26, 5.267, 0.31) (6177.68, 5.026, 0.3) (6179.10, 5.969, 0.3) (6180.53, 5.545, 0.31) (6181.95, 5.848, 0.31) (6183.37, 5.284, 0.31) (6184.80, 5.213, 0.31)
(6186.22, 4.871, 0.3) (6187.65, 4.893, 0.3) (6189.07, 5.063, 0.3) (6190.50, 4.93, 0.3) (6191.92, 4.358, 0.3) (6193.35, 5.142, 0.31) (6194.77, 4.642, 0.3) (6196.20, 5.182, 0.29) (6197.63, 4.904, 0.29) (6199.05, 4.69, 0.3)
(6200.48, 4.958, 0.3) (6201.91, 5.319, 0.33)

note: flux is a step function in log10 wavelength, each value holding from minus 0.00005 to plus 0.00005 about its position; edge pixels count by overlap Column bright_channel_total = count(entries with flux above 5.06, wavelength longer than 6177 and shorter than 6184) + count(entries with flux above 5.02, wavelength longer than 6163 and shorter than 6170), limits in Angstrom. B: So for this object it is 4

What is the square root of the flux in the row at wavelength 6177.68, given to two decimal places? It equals 2.24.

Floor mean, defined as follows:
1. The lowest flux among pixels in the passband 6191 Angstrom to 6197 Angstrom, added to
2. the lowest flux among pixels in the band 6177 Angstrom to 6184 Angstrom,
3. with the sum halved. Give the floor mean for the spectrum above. 4.7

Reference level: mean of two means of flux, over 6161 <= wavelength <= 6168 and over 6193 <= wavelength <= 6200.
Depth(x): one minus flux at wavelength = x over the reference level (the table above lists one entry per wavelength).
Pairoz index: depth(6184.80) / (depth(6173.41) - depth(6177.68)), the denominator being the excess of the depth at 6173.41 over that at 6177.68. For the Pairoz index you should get 1.4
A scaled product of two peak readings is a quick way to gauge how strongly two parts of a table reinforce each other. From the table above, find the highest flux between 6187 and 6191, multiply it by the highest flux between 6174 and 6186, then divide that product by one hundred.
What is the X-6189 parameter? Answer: 0.302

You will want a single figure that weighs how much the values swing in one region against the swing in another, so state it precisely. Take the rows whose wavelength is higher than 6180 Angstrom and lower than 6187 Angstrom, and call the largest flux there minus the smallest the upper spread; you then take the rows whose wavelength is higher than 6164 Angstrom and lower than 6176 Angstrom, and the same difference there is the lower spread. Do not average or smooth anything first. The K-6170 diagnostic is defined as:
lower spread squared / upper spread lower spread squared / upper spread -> 1.9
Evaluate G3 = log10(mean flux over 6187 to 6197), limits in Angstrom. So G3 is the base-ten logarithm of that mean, 0.689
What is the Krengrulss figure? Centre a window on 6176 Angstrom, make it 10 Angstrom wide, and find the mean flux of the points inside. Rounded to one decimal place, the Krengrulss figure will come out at 5.4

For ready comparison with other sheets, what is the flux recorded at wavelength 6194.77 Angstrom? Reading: 4.642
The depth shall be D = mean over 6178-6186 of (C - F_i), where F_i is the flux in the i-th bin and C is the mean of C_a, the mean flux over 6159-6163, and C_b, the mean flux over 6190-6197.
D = -1.2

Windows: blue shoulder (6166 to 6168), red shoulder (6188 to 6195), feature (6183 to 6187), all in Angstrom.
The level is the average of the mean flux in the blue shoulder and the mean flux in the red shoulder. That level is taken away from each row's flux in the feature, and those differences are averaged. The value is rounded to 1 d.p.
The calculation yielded 0.3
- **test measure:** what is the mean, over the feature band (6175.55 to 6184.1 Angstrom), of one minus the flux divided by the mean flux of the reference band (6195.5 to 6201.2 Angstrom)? -0.113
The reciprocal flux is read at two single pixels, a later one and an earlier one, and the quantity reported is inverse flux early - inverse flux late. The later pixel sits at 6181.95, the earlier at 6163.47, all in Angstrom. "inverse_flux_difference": 0.071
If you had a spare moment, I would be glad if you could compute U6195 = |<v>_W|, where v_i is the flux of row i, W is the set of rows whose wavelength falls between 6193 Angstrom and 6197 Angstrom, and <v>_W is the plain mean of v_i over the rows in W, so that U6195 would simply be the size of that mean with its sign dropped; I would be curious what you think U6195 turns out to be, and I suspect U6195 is 5.0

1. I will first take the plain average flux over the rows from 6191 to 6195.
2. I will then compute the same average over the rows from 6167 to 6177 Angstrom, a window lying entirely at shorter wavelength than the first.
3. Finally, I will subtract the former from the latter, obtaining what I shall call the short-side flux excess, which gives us 0.3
